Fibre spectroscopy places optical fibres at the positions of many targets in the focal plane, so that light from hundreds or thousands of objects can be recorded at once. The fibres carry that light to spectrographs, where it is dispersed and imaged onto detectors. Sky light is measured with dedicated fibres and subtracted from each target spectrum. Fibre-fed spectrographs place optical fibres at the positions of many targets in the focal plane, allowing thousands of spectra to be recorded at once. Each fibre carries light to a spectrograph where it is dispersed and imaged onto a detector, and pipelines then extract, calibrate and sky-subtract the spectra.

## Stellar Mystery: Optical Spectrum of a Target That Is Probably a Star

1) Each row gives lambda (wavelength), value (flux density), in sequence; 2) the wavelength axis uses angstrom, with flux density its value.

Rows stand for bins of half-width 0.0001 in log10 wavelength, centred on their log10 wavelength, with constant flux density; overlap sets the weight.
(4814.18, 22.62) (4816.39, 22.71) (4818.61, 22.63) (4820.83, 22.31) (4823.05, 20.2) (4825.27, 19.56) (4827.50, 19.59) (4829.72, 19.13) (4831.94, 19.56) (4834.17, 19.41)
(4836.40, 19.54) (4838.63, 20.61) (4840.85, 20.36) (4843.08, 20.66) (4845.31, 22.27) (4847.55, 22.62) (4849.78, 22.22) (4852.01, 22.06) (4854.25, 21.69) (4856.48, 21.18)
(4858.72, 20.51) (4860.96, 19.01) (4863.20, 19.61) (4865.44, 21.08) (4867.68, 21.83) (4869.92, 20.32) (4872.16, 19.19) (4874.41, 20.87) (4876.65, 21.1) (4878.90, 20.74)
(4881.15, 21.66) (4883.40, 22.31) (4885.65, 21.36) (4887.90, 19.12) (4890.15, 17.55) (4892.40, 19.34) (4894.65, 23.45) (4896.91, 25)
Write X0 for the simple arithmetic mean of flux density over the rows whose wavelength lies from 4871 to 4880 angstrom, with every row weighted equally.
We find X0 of 20.5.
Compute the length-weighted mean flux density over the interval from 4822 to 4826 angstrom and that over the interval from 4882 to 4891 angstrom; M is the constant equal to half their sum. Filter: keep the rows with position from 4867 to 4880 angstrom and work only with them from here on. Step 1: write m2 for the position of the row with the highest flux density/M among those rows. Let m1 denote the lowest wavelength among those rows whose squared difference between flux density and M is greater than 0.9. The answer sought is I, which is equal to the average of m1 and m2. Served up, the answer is 4867.7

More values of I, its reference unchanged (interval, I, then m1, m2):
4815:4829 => 4816.4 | 4816.39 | 4816.39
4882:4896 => 4889.0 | 4883.40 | 4894.65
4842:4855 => 4846.4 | 4845.31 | 4847.55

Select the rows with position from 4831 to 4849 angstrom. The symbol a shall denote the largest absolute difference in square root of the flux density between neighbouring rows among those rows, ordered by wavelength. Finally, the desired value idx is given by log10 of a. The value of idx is -0.76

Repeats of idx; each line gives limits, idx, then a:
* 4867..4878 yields -0.73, 0.19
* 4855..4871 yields -0.77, 0.17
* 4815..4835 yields -0.64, 0.23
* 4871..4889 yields -0.60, 0.25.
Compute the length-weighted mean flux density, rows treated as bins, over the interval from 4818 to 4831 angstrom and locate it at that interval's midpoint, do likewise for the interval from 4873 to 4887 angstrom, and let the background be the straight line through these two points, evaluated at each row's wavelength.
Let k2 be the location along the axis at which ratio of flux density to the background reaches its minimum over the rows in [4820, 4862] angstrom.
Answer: 4860.96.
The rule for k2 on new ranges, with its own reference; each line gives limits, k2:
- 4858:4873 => 4860.96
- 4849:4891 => 4890.15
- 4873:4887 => 4878.90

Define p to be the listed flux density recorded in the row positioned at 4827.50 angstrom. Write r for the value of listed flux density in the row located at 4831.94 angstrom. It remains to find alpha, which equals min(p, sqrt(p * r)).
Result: 19.6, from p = 19.59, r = 19.56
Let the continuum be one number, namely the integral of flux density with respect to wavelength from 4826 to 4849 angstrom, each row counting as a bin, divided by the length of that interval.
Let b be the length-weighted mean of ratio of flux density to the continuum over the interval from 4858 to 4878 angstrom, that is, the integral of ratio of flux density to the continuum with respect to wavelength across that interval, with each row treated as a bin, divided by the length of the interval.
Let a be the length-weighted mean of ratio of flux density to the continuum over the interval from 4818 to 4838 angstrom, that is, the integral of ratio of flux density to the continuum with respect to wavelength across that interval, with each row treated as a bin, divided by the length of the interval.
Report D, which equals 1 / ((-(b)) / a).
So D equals -0.99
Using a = 0.99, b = 1.00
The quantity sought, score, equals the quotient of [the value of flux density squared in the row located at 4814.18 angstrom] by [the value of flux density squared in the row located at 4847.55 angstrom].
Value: 1.00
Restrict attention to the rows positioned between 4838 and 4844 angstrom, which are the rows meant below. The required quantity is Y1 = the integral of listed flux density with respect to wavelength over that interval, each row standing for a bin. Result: 123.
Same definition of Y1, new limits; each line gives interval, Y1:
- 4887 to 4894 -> 133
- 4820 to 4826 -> 124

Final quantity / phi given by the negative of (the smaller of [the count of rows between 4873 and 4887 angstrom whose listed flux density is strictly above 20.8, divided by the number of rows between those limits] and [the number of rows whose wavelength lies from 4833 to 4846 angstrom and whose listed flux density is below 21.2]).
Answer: -0.8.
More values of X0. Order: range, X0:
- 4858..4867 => 20.1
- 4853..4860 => 21.1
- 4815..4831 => 20.9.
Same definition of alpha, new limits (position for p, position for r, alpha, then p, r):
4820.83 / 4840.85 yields 21.3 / 22.31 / 20.36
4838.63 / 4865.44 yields 20.6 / 20.61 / 21.08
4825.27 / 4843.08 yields 19.6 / 19.56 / 20.66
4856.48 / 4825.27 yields 20.4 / 21.18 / 19.56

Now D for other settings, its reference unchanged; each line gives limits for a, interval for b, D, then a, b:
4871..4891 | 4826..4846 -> -1.02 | 1.00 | 0.98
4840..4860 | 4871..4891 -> -1.05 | 1.05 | 1.00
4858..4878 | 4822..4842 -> -1.03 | 1.00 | 0.97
